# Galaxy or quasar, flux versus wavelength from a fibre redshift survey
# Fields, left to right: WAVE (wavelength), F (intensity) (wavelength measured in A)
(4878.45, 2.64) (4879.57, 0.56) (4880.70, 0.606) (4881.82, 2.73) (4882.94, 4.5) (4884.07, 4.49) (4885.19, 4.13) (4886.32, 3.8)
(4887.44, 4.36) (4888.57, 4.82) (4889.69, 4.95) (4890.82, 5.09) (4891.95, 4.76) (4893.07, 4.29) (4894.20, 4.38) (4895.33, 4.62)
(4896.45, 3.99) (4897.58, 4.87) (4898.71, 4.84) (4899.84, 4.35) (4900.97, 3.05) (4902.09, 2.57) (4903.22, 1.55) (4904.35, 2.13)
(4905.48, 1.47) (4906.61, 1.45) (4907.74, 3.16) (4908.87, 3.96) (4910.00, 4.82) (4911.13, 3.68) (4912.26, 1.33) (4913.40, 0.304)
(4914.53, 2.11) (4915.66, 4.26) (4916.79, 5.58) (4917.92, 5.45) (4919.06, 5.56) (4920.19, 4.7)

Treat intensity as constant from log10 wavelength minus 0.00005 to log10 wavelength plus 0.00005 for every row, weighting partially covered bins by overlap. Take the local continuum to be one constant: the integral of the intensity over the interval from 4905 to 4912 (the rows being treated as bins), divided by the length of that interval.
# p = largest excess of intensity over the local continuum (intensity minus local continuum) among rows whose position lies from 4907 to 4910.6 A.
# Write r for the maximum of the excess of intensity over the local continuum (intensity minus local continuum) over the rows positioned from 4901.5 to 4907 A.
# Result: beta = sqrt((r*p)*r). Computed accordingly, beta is 0.6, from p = 1.79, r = -0.5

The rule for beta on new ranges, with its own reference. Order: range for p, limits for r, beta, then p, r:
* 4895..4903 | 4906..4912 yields 2.4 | 1.84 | 1.8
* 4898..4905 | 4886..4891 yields 2.8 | 1.81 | 2.1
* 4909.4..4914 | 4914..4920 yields 3.4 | 1.79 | 2.5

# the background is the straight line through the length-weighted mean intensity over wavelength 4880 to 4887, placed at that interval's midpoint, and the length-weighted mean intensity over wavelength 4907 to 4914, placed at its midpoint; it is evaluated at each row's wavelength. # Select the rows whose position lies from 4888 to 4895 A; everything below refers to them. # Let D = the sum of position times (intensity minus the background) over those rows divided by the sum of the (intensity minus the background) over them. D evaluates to 4891.2 A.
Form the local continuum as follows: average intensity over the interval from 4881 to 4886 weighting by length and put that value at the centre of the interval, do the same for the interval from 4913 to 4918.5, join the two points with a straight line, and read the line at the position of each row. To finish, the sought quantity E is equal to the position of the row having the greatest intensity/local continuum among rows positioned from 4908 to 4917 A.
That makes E 4916.79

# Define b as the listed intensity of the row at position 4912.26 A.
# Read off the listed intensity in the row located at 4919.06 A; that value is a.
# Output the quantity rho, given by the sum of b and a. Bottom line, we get 6.9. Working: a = 5.56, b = 1.33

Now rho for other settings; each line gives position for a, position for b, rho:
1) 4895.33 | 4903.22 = 6.2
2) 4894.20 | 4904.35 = 6.5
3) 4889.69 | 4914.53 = 7.1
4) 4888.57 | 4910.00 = 9.6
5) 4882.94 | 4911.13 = 8.2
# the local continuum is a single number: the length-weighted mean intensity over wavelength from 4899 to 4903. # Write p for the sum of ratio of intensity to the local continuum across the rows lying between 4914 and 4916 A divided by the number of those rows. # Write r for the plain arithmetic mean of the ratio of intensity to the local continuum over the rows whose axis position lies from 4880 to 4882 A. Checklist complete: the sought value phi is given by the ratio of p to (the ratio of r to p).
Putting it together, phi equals 1.9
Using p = 1.0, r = 0.51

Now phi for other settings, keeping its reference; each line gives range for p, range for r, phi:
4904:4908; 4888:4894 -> 0.3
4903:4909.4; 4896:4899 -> 0.3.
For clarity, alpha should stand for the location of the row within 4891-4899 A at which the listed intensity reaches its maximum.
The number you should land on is 4897.58 A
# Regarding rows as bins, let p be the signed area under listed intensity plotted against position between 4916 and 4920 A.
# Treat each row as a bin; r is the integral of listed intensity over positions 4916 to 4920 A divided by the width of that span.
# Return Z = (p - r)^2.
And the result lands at 260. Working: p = 22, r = 5.4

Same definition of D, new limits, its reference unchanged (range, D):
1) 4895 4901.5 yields 4897.7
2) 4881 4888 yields 4885.5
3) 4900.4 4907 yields 4904.8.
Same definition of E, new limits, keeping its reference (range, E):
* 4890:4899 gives 4890.82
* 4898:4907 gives 4898.71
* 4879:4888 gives 4882.94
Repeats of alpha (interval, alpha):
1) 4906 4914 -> 4910.00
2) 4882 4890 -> 4889.69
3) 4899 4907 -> 4899.84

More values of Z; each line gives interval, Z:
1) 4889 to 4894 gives 360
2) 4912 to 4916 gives 33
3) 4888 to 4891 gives 97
